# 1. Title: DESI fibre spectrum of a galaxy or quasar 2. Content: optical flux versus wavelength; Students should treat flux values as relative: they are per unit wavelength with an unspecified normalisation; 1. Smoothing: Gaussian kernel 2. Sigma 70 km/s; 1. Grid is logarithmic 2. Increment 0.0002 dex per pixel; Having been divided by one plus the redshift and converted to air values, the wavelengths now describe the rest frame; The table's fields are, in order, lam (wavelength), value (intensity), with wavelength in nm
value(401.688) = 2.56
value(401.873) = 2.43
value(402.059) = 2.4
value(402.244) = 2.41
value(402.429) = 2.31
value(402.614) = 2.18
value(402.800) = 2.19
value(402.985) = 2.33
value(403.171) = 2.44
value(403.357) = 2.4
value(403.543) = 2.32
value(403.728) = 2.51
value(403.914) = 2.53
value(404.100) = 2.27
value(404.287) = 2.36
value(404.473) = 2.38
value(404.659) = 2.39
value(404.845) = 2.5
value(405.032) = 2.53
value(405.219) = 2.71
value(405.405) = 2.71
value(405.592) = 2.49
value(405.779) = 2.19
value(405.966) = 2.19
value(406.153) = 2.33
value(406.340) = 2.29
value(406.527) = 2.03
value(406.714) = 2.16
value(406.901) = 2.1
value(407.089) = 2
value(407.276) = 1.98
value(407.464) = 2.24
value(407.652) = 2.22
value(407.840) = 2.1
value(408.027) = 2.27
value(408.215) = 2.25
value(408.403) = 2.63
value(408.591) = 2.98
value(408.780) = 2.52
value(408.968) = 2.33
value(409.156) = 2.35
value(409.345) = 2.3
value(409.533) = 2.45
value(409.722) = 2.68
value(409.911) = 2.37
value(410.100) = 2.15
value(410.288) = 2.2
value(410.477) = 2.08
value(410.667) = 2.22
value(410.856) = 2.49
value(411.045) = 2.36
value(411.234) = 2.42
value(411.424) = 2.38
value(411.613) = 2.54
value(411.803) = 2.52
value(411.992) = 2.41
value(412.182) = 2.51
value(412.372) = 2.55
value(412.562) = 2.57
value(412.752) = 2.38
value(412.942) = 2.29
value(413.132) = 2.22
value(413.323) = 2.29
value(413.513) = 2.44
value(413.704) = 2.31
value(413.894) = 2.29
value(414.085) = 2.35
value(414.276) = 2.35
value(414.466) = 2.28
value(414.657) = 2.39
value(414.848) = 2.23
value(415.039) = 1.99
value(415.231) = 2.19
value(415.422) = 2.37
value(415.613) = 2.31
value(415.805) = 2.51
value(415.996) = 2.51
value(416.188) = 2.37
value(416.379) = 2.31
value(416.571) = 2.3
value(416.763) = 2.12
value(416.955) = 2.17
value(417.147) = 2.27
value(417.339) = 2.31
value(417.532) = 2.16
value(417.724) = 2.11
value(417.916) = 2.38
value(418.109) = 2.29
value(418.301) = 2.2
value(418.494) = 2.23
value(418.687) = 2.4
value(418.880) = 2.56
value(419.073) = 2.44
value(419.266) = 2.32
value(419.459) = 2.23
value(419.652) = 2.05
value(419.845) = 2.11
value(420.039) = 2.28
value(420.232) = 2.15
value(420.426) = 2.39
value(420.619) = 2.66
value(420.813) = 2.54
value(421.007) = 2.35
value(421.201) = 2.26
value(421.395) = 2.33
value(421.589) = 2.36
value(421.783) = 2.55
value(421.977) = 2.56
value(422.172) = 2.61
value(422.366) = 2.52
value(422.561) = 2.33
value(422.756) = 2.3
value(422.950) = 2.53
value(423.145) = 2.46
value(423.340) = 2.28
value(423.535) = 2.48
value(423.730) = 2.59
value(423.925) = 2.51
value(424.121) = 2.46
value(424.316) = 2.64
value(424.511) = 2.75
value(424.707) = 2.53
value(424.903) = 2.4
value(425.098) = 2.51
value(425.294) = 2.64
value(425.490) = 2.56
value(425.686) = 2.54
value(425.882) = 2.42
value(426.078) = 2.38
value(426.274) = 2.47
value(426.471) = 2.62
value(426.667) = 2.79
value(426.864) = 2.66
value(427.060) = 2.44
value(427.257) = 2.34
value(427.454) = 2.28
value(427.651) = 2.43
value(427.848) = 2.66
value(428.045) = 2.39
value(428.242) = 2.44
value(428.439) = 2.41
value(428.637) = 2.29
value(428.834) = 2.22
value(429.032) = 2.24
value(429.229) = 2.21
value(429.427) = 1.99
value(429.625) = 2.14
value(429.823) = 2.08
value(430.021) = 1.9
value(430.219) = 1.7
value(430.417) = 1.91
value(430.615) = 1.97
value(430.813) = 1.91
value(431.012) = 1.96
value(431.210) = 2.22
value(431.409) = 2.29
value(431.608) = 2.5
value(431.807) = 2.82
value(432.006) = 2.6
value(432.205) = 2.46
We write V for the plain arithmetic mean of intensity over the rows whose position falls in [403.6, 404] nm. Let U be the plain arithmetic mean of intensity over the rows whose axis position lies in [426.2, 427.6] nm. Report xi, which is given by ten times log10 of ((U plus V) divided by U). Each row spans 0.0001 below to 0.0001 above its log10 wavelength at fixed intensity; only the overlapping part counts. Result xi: 3.02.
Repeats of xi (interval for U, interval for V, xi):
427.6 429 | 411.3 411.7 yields 3.06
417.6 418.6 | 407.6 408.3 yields 2.98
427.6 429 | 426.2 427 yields 3.21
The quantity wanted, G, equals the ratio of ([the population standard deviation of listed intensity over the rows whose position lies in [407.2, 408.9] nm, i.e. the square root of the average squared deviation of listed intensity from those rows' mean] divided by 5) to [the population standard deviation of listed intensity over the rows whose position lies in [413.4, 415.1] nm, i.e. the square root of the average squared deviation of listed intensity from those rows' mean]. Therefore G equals 0.47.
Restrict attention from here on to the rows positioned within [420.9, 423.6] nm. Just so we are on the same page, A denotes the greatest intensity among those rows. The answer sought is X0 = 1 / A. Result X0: 0.383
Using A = 2.61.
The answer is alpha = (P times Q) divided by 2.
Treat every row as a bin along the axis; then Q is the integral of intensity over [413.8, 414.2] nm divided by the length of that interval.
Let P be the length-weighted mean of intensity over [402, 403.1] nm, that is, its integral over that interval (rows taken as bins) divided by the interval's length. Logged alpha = 2.67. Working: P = 2.304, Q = 2.32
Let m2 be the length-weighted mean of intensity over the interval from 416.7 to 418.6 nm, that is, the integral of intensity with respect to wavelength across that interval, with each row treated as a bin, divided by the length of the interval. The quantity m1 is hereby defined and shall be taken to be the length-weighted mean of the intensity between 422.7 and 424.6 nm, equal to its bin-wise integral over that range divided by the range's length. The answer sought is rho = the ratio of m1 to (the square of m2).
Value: 0.51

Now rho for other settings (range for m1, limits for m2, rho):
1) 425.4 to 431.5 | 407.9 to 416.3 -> 0.40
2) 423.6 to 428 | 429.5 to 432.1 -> 0.55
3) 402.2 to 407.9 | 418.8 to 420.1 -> 0.45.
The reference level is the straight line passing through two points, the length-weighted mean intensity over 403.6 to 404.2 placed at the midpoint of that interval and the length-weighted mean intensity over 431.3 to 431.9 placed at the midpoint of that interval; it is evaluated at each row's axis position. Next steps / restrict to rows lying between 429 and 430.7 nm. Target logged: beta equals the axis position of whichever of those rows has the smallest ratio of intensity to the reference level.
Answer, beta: 430.219 nm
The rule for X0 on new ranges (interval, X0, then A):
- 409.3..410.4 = 0.373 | 2.68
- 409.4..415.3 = 0.373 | 2.68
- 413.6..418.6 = 0.398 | 2.51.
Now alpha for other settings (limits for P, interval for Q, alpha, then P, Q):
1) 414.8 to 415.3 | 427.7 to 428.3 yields 2.65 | 2.122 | 2.50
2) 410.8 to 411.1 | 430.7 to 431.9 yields 2.76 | 2.427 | 2.28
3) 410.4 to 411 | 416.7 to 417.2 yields 2.48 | 2.275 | 2.18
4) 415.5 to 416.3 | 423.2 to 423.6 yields 2.88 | 2.423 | 2.38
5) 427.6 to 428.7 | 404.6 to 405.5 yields 3.14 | 2.441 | 2.57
